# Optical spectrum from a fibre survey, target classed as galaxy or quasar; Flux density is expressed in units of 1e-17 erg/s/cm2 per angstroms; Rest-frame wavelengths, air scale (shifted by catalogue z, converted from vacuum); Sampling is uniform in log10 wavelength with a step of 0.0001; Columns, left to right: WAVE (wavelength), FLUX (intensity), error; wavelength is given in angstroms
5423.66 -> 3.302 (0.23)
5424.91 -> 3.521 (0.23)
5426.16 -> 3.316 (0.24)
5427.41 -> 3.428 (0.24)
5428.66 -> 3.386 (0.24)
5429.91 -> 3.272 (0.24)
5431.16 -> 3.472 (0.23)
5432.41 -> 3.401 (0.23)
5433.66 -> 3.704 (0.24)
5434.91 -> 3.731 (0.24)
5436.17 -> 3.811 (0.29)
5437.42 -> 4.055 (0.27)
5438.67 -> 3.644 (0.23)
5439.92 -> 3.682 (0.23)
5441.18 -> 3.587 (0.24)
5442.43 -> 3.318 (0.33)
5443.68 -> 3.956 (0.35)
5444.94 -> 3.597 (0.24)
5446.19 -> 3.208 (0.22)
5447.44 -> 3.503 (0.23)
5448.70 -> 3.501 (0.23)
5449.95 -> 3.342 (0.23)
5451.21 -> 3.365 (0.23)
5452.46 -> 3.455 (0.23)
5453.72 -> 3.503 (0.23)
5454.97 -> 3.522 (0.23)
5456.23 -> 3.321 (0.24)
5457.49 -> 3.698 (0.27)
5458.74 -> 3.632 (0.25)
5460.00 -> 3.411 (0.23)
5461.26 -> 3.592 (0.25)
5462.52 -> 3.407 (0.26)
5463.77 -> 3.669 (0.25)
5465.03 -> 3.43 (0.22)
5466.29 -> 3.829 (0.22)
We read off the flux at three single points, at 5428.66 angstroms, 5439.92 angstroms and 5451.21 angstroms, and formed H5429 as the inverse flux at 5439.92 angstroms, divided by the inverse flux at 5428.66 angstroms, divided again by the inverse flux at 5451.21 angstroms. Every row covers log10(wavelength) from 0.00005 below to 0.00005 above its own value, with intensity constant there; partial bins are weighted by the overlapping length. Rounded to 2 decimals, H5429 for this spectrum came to 3.09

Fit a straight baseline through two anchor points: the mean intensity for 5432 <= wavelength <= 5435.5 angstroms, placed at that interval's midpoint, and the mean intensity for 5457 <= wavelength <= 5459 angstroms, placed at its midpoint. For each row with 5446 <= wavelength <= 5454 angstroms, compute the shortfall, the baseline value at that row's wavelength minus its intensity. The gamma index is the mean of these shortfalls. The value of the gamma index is 0.24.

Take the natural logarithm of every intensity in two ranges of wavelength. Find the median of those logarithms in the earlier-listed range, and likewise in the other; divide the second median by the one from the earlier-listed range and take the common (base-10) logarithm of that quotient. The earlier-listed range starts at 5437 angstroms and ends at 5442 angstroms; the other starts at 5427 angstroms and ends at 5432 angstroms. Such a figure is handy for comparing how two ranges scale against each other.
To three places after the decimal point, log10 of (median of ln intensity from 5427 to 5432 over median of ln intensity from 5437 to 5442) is -0.025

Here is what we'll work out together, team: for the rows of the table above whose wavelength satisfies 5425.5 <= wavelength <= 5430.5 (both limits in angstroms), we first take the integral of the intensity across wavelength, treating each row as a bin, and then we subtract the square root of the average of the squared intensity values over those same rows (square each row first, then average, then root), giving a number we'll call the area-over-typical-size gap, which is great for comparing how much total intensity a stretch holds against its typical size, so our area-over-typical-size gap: 13.4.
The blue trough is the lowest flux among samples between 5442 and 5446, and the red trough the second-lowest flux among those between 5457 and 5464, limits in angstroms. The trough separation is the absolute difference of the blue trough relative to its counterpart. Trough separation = 0.09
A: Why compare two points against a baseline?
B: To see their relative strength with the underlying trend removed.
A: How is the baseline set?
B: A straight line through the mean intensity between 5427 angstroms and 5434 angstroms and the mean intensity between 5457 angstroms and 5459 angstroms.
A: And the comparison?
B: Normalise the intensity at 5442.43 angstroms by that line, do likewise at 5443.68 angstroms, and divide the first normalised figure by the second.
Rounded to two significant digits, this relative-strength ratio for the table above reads 0.84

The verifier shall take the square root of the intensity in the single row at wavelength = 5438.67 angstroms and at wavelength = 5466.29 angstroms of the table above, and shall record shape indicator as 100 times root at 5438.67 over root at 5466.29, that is 98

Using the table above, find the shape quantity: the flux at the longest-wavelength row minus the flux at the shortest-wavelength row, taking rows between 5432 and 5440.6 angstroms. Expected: 0.3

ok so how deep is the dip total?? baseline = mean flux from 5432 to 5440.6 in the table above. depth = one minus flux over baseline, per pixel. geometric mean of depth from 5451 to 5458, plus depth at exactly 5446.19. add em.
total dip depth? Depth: 0.19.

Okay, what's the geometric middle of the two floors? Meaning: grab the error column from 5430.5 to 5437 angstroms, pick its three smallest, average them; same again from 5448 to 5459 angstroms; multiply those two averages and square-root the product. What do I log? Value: 0.232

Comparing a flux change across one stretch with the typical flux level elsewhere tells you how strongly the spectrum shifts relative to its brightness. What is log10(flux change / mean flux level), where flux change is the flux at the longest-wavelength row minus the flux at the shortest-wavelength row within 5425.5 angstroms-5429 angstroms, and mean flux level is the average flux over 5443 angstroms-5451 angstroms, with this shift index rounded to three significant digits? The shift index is -1.70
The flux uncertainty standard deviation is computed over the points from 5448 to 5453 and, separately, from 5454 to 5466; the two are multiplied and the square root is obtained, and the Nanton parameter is 0.0000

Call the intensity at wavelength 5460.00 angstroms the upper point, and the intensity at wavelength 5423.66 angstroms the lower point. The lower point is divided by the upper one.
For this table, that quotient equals 0.97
